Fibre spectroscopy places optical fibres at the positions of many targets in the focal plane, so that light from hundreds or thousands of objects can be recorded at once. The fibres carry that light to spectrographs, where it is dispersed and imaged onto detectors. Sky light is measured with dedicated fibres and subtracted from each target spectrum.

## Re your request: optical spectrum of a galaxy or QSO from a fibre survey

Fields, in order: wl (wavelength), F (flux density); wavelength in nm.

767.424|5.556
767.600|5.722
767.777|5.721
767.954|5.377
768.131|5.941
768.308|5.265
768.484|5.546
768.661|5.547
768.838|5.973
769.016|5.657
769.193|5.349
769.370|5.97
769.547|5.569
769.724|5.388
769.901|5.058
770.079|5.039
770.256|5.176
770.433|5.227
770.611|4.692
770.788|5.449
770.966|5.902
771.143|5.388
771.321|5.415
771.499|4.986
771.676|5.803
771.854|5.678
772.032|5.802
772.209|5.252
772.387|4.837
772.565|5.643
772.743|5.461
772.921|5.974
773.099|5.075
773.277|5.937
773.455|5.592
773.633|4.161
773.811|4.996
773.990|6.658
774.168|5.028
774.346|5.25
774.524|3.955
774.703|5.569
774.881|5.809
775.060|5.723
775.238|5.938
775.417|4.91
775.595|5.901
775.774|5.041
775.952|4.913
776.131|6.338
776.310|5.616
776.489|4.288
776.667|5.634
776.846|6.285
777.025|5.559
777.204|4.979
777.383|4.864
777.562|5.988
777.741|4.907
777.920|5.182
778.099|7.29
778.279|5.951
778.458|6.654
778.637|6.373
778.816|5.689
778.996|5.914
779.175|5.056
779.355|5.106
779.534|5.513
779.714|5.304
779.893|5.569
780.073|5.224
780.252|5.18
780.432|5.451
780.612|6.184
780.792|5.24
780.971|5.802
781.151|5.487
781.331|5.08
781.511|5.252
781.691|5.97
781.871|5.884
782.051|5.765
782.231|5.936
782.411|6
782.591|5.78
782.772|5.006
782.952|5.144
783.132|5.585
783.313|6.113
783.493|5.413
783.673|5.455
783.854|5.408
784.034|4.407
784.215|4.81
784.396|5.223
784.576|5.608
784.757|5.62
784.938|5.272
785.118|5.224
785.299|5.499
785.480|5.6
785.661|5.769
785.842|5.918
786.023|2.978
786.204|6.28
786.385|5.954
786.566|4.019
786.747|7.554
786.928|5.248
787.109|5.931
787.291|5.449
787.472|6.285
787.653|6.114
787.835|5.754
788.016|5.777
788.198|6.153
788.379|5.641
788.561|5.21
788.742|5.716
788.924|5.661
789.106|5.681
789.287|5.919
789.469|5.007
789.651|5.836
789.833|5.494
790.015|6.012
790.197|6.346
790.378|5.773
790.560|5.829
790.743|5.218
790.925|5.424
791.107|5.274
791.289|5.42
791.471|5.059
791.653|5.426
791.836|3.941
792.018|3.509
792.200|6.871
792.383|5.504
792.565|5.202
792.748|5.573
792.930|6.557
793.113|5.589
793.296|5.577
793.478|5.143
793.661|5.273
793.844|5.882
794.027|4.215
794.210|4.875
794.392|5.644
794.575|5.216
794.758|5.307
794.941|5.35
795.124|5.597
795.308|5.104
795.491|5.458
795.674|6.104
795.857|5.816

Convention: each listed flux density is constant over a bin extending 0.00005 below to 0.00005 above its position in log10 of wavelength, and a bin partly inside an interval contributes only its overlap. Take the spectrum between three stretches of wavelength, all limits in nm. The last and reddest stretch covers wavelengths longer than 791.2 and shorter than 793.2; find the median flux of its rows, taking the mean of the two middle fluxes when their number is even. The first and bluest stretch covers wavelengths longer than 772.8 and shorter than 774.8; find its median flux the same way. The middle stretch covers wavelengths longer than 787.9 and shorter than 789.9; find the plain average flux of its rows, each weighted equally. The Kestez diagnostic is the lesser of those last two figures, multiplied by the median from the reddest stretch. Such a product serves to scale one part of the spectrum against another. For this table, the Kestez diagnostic 28.5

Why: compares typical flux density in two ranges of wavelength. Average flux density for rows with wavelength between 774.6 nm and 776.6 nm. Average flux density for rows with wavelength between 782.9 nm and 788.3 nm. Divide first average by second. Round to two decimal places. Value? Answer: 0.99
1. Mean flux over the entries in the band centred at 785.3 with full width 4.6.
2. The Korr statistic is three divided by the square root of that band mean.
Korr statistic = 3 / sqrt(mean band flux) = 1.28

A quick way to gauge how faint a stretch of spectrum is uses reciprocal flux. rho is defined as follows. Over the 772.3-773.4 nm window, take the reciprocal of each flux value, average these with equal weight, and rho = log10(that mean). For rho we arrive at -0.737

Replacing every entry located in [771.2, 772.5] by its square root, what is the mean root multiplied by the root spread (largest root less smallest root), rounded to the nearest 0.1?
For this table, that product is 0.5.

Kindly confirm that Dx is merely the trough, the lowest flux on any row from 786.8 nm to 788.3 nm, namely 5.248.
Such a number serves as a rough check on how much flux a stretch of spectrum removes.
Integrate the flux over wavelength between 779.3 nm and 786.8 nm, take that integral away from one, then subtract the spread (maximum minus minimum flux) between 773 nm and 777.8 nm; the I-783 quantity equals -43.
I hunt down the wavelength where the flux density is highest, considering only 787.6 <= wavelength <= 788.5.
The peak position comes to 788.198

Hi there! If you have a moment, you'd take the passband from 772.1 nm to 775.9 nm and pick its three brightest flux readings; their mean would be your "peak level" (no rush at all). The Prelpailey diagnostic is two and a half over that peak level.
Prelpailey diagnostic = 0.404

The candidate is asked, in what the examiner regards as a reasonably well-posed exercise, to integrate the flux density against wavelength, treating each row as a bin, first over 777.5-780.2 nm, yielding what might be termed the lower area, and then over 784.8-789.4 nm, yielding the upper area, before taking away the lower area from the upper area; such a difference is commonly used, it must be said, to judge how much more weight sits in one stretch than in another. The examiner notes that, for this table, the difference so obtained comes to 10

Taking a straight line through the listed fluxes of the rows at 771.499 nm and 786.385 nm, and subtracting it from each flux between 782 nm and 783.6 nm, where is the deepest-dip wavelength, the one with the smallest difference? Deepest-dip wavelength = 782.772 nm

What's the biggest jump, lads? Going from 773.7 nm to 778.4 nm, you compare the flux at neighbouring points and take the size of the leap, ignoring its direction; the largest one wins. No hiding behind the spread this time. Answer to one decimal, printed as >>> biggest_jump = 2.1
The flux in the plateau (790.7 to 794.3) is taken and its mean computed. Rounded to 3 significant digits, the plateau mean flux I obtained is 5.28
